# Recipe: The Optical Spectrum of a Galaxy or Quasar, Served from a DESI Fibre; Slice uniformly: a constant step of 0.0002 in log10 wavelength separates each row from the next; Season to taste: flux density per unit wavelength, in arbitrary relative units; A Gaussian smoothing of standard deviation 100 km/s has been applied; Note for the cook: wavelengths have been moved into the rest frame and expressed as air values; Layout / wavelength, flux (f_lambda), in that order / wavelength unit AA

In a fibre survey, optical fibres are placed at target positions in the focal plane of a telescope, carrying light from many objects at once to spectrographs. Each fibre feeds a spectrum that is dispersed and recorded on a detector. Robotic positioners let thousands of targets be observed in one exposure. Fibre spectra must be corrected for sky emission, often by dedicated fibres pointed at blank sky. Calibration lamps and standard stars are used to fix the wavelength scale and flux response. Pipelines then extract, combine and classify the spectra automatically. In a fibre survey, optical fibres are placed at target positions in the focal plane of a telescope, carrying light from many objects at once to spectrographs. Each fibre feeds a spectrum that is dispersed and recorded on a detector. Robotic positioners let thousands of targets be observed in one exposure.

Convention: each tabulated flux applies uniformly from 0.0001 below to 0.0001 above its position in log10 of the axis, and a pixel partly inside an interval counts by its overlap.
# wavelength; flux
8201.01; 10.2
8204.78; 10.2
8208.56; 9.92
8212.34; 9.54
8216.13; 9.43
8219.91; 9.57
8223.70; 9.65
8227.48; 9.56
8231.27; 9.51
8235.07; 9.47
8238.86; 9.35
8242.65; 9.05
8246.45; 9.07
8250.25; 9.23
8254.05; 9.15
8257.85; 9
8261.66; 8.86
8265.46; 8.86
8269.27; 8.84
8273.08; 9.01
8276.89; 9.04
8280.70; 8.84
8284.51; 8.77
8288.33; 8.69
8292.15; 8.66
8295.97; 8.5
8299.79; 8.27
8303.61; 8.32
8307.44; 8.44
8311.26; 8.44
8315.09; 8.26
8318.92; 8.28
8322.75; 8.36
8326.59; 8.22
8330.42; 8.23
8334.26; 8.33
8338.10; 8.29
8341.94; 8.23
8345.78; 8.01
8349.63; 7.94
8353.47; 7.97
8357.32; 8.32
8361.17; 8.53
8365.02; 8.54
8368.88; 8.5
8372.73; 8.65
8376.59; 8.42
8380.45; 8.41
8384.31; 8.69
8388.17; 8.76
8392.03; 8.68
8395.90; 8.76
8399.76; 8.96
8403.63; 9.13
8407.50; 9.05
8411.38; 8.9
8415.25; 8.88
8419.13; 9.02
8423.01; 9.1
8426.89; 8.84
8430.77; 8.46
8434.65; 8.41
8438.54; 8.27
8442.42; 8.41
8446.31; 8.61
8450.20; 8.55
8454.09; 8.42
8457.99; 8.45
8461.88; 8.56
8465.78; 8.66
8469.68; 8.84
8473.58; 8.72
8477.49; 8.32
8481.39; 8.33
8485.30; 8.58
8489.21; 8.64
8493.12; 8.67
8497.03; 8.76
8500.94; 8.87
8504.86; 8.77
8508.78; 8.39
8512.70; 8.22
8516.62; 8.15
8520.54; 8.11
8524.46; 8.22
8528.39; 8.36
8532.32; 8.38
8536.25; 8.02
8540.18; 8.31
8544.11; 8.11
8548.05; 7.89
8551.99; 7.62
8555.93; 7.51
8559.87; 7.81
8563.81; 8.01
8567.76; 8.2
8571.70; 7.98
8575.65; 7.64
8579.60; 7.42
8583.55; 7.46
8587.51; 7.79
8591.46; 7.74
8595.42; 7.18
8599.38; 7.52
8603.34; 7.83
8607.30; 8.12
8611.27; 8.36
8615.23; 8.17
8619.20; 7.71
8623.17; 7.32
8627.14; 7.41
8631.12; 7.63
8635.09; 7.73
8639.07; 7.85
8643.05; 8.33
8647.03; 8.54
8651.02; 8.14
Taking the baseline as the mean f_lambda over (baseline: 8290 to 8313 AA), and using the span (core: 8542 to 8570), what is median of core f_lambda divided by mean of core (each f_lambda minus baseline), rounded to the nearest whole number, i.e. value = -14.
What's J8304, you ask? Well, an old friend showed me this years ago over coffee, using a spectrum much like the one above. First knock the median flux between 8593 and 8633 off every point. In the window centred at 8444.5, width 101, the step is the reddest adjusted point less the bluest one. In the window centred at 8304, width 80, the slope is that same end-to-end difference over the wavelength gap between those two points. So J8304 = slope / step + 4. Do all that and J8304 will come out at 4.09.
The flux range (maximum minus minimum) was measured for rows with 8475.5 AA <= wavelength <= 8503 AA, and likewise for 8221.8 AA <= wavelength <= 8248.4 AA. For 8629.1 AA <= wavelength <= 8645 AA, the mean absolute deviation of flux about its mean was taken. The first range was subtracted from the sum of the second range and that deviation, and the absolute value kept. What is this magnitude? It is 0.27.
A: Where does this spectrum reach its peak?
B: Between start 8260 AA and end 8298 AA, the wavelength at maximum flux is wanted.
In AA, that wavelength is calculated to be 8276.89 AA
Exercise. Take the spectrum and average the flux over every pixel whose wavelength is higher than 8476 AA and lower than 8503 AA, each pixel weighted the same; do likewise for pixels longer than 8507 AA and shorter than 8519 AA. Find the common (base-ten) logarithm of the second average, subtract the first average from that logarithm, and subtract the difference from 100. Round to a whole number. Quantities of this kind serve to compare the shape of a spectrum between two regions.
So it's 108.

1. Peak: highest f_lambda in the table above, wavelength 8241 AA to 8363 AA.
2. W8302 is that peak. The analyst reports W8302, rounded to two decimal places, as 9.23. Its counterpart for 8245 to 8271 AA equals 9.23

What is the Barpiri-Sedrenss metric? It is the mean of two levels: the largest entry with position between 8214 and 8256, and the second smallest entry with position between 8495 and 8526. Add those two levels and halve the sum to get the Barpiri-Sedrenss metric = 8.90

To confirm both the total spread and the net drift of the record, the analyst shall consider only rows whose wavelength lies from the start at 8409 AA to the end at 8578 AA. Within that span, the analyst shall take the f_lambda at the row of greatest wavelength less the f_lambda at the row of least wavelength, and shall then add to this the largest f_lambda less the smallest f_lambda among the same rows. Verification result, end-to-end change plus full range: 0.3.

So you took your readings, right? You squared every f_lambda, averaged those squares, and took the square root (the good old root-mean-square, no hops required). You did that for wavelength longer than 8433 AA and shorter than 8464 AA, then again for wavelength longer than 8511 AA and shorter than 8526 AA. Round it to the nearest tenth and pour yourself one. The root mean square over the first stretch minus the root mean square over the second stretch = 0.3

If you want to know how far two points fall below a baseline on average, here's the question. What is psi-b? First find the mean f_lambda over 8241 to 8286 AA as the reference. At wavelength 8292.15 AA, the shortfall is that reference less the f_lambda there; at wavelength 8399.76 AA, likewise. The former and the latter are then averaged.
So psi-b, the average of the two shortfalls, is 0.17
